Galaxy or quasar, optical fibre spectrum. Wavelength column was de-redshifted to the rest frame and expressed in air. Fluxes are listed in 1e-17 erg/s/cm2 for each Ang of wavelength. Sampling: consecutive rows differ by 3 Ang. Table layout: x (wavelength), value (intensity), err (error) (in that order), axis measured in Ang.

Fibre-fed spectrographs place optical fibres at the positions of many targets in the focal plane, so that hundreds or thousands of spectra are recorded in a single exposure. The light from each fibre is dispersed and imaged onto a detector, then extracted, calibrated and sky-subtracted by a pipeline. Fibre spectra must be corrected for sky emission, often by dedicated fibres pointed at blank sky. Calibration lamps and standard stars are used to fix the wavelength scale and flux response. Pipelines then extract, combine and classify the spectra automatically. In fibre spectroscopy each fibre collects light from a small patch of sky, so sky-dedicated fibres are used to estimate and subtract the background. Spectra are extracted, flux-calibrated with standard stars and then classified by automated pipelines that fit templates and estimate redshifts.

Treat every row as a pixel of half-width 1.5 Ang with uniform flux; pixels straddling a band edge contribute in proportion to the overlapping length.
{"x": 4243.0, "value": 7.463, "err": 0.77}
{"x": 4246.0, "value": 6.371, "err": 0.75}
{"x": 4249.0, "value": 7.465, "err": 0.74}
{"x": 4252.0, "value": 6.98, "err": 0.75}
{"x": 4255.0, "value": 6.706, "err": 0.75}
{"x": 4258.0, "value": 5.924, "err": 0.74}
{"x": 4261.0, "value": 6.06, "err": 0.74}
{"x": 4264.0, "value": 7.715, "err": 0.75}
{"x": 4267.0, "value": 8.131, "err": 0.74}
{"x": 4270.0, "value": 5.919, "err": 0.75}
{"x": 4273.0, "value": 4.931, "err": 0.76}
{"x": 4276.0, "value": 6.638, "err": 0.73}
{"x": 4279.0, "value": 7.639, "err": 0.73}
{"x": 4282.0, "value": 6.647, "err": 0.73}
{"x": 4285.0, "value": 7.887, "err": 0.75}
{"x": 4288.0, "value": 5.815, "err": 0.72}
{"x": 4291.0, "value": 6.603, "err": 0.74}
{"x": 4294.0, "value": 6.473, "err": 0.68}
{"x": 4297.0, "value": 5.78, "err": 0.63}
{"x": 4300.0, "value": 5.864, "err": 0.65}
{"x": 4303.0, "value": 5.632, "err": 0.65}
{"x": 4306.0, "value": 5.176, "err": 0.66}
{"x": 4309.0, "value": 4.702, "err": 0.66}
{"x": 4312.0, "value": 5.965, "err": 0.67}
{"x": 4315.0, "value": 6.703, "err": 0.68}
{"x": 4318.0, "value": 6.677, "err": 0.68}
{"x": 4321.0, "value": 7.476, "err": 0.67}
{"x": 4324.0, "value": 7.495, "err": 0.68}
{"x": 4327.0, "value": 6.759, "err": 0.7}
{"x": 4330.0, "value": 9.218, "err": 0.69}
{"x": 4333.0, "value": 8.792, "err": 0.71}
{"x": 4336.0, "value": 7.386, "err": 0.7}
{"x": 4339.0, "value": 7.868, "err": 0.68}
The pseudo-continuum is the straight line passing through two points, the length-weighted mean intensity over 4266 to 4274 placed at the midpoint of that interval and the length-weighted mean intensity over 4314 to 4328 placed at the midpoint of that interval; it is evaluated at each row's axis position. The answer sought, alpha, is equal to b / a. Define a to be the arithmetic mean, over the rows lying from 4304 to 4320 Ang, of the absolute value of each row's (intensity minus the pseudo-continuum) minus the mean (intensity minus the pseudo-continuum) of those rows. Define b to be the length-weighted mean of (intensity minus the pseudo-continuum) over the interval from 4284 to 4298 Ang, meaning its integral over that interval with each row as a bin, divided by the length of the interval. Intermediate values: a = 0.67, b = -0.1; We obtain -0.2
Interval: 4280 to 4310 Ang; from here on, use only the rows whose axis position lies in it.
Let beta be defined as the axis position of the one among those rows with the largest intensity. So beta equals 4285.0 Ang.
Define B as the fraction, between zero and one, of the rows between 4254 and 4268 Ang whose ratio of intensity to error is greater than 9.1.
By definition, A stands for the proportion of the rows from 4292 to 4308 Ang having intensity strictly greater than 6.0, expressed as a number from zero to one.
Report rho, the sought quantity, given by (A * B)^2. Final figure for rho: 0.006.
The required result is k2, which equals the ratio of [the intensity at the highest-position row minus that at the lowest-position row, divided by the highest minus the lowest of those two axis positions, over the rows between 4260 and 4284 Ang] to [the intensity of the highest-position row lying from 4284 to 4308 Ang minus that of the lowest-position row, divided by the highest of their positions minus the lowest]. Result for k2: -0.2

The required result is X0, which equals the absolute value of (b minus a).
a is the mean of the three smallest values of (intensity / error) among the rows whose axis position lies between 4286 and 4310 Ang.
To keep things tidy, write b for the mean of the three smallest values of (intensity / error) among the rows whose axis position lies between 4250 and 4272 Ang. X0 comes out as 0.3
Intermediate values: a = 7.7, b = 8.0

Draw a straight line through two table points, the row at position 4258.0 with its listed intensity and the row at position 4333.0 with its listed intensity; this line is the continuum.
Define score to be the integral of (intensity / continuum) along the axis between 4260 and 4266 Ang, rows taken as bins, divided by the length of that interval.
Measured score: 1.15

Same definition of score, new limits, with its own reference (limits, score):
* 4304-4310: 0.64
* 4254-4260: 1.06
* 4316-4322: 0.85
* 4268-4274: 0.89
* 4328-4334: 1.01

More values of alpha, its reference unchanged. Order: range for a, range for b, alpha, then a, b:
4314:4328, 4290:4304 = -1.8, 0.35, -0.6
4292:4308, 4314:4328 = 0.0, 0.36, 0.0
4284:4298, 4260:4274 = 0.6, 0.62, 0.4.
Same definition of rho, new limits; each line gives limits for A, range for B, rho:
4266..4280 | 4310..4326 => 0.230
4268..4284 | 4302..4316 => 0.014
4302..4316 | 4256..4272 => 0.006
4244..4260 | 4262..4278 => 0.102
